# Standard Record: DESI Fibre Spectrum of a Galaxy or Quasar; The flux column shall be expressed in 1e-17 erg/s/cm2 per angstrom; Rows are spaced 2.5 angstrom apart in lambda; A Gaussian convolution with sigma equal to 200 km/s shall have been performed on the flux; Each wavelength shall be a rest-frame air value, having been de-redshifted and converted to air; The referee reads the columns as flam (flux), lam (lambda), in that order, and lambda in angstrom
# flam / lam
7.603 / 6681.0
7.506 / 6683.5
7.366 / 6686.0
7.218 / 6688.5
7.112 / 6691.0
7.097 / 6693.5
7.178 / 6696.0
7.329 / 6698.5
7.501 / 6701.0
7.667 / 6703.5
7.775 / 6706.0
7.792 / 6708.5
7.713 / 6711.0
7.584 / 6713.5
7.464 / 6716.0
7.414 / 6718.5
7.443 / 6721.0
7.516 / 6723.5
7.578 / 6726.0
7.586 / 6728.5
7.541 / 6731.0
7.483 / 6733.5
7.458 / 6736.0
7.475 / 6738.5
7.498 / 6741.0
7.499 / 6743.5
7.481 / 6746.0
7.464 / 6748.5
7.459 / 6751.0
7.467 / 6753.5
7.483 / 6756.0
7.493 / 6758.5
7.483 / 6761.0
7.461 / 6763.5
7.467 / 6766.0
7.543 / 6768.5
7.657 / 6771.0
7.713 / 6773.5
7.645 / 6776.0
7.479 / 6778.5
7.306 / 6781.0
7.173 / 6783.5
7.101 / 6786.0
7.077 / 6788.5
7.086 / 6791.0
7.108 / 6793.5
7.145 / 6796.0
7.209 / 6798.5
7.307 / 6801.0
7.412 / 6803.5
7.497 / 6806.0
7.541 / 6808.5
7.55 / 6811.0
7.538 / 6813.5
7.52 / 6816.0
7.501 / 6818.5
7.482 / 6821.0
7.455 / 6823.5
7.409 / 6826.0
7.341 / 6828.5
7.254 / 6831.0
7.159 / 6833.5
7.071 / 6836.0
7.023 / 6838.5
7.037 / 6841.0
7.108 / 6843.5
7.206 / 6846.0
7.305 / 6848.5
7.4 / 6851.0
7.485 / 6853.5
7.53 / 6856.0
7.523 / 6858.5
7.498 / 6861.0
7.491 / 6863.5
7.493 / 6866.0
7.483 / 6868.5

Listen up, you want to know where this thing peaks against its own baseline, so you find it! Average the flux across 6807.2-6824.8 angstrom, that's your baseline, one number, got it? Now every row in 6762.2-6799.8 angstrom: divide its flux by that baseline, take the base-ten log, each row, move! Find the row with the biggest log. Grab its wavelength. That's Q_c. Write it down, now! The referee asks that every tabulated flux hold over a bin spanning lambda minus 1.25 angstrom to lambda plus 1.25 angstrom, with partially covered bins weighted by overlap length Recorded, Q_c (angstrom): 6773.5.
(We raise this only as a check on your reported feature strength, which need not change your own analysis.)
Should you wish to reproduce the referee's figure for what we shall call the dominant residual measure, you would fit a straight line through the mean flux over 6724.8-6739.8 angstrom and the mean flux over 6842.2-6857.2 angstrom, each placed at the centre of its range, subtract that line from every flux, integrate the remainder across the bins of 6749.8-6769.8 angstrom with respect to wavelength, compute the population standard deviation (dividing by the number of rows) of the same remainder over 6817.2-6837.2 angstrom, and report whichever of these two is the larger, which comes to 0.14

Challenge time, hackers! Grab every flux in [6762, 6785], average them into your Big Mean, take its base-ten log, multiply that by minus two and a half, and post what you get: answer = -2.19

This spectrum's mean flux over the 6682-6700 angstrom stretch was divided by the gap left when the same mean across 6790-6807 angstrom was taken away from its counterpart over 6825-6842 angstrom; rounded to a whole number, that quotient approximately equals -108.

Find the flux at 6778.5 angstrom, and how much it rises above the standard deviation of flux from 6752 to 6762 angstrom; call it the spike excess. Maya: 7.47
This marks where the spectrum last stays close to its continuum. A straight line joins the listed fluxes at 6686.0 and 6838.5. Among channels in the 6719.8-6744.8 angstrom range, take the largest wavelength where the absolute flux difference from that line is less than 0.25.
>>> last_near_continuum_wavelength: 6738.5 angstrom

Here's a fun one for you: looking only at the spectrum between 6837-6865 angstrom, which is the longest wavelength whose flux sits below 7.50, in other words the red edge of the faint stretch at 6863.5 angstrom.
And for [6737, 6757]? 6756.0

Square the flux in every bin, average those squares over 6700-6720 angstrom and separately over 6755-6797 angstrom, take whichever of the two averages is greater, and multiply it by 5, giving 290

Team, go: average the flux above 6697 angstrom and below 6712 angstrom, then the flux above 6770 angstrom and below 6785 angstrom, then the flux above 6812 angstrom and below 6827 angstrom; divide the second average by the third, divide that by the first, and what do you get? 0.131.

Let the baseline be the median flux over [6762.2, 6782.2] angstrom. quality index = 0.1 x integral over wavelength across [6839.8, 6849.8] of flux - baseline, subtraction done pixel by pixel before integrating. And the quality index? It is -0.35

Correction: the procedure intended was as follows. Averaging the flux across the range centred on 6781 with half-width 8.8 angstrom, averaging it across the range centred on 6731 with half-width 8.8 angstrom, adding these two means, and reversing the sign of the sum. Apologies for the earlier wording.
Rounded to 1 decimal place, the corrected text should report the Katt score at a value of -14.9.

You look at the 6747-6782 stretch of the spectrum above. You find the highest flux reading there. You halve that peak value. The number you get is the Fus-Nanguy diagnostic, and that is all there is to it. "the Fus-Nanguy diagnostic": 3.86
